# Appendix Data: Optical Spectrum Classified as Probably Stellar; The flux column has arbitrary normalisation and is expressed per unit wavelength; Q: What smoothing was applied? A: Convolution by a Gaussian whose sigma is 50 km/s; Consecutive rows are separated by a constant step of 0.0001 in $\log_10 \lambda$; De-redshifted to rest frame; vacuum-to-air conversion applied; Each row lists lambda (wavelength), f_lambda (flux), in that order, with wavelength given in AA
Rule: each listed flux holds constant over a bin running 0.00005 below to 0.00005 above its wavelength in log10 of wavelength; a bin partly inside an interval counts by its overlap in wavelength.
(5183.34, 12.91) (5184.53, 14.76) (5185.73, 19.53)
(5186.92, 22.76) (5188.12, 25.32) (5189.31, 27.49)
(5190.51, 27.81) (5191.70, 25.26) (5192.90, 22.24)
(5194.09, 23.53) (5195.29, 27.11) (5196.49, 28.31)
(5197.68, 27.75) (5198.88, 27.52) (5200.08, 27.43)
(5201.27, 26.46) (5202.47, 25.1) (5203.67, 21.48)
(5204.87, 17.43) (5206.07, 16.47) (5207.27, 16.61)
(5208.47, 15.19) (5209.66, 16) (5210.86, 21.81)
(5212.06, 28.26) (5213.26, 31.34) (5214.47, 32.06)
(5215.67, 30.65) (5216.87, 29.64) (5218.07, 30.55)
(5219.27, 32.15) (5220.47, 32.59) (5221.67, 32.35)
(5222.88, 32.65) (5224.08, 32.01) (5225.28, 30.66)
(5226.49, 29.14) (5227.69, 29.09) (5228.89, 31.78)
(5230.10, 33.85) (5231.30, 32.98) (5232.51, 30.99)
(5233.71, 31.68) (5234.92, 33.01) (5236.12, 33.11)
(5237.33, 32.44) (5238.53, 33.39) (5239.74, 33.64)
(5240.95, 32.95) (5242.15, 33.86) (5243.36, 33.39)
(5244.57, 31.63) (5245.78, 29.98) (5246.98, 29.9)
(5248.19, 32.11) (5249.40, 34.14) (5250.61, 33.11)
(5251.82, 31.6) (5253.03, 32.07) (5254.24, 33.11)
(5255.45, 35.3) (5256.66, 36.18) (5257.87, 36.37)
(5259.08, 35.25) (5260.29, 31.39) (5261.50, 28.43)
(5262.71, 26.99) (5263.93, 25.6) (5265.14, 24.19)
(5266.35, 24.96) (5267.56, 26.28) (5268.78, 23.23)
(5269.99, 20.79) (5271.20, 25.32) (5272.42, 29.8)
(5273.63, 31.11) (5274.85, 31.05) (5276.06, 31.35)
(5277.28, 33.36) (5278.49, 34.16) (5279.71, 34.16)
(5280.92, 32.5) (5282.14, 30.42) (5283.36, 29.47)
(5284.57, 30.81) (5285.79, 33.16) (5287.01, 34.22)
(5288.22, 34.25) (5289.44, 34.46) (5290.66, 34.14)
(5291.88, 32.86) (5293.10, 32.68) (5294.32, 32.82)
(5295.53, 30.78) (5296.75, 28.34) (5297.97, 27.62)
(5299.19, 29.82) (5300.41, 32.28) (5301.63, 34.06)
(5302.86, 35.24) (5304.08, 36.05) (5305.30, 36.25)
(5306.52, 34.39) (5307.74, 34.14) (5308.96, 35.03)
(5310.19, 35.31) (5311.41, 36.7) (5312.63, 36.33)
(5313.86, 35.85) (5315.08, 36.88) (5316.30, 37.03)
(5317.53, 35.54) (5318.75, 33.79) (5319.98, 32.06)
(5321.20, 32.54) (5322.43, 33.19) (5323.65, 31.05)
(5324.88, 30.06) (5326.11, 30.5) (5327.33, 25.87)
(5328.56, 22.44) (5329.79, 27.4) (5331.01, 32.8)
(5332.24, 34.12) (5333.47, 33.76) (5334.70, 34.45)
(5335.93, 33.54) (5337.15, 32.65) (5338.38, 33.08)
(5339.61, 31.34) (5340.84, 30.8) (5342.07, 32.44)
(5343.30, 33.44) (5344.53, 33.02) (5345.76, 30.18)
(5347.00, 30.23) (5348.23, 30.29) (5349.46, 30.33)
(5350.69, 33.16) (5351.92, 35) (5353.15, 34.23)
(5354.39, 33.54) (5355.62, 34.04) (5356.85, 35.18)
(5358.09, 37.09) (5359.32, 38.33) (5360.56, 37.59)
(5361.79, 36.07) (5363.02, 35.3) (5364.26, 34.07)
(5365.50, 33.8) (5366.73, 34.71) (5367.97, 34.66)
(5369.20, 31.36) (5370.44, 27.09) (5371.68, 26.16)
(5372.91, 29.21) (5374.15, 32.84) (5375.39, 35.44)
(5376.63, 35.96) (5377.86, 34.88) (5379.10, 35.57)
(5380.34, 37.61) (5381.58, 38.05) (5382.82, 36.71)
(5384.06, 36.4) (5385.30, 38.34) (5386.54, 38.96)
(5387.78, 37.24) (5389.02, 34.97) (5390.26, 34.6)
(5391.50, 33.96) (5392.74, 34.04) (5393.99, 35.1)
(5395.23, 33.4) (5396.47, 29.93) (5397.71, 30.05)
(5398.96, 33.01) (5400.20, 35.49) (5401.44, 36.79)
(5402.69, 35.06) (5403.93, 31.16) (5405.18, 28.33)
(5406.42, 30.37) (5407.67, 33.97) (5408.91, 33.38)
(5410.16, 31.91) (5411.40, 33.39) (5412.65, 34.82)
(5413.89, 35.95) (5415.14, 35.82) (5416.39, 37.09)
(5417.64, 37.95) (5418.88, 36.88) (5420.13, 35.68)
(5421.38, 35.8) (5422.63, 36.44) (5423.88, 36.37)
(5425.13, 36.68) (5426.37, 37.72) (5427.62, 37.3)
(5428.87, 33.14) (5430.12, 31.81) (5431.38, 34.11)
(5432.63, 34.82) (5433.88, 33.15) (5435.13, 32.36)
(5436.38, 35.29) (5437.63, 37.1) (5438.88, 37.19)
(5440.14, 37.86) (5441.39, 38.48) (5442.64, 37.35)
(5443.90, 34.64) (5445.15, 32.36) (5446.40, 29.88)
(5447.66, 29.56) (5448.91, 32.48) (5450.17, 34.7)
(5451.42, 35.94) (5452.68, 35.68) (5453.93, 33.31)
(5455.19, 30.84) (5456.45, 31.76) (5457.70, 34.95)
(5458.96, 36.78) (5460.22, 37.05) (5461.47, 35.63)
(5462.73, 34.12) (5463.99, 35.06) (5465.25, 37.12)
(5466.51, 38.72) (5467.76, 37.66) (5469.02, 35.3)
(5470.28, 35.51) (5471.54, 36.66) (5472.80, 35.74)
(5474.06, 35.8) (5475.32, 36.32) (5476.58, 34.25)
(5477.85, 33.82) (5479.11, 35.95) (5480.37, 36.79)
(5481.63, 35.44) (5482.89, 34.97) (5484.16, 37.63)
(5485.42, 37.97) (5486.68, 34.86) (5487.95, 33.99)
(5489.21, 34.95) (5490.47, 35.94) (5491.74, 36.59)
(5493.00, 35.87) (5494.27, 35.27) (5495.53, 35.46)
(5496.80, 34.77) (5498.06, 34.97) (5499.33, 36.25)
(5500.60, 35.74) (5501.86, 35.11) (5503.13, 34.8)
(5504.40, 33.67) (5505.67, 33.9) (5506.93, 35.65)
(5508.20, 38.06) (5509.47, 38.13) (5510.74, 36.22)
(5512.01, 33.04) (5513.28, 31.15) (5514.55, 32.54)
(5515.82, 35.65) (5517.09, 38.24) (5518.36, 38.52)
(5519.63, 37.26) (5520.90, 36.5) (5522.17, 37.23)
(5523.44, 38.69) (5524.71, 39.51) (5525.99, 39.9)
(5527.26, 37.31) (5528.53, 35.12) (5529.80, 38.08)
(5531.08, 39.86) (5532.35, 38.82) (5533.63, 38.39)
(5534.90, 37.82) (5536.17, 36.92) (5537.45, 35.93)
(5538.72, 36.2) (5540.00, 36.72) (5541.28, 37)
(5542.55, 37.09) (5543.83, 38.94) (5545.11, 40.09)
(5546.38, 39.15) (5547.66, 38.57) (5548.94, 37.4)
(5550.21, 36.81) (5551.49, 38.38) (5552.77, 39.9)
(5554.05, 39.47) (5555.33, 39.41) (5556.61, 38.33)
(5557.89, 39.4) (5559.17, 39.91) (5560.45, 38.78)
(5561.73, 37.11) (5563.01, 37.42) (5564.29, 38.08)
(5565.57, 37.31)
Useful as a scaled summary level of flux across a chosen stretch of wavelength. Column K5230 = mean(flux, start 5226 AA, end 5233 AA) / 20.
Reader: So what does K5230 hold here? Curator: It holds 1.57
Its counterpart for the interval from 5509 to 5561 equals 1.88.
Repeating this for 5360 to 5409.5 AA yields 1.70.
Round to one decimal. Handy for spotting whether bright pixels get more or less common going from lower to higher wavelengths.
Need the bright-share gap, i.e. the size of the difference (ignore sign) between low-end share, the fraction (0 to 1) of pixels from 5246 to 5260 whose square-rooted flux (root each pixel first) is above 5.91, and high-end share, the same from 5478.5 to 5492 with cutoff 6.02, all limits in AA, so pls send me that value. 0.0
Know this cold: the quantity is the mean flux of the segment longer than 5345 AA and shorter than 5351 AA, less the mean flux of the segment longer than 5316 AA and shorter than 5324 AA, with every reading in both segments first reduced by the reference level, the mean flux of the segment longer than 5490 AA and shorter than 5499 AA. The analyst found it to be -2.8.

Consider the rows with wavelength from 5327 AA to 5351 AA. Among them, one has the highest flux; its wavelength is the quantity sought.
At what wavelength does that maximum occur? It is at 5334.70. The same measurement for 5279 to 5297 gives 5289.44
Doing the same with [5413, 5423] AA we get 5417.64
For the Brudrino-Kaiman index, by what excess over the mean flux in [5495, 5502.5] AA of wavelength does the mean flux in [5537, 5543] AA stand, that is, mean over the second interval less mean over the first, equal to 1.2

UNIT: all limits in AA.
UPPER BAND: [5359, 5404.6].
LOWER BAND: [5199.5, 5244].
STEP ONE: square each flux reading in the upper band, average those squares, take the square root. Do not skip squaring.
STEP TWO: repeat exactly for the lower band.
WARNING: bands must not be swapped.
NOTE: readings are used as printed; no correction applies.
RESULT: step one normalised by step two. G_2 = 1.18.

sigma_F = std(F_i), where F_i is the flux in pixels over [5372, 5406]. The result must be 2.8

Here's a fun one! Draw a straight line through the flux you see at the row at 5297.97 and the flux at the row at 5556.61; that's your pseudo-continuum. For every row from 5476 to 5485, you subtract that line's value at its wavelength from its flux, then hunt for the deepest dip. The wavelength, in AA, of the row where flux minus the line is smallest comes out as 5477.85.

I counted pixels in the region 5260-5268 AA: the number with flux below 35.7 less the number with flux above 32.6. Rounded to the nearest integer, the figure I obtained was 7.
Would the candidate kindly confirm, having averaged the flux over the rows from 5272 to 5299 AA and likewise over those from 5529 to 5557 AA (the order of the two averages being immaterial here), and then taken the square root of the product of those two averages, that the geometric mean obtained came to 34.9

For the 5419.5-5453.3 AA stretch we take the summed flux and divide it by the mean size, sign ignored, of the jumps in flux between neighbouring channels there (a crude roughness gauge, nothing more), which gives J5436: 696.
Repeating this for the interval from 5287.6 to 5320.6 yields 861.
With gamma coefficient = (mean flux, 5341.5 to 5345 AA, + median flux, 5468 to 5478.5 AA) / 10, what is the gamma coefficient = 6.86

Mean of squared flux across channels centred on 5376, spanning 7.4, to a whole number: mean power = 1160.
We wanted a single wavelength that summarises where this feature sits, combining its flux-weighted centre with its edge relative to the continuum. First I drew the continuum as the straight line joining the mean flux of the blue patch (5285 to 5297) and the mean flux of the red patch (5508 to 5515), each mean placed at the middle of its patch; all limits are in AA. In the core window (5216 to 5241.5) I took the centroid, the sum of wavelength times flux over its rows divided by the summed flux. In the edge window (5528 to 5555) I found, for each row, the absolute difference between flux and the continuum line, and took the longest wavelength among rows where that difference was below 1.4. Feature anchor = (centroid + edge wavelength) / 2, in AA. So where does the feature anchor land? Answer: 5383.9 AA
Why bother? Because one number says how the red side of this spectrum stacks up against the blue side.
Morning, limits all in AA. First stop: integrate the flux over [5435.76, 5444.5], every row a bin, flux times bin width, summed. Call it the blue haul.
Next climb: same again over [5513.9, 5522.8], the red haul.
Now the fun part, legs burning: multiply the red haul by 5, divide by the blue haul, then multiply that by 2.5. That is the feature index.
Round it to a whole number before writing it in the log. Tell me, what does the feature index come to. 13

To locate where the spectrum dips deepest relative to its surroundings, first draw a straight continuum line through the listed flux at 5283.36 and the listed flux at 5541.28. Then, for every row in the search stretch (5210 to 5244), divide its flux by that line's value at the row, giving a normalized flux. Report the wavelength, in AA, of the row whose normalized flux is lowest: 5210.86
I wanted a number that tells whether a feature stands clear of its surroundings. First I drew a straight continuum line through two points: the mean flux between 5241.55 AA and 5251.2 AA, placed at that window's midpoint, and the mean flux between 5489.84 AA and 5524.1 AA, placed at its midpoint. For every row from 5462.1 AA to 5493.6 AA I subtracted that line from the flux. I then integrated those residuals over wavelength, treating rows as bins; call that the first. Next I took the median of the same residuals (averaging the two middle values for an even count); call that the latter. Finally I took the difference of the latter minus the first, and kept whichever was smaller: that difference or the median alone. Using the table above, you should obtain -16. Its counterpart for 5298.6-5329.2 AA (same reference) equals -3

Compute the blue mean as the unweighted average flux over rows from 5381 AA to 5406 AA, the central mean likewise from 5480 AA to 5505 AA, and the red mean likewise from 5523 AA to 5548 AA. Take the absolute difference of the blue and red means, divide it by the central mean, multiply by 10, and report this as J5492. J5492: 1.0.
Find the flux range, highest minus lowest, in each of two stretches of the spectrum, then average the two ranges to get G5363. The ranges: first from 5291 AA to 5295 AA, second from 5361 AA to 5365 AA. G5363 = 1.1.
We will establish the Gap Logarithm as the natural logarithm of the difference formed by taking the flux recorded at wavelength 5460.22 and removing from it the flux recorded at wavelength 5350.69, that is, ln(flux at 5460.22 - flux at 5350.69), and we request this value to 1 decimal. 1.4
